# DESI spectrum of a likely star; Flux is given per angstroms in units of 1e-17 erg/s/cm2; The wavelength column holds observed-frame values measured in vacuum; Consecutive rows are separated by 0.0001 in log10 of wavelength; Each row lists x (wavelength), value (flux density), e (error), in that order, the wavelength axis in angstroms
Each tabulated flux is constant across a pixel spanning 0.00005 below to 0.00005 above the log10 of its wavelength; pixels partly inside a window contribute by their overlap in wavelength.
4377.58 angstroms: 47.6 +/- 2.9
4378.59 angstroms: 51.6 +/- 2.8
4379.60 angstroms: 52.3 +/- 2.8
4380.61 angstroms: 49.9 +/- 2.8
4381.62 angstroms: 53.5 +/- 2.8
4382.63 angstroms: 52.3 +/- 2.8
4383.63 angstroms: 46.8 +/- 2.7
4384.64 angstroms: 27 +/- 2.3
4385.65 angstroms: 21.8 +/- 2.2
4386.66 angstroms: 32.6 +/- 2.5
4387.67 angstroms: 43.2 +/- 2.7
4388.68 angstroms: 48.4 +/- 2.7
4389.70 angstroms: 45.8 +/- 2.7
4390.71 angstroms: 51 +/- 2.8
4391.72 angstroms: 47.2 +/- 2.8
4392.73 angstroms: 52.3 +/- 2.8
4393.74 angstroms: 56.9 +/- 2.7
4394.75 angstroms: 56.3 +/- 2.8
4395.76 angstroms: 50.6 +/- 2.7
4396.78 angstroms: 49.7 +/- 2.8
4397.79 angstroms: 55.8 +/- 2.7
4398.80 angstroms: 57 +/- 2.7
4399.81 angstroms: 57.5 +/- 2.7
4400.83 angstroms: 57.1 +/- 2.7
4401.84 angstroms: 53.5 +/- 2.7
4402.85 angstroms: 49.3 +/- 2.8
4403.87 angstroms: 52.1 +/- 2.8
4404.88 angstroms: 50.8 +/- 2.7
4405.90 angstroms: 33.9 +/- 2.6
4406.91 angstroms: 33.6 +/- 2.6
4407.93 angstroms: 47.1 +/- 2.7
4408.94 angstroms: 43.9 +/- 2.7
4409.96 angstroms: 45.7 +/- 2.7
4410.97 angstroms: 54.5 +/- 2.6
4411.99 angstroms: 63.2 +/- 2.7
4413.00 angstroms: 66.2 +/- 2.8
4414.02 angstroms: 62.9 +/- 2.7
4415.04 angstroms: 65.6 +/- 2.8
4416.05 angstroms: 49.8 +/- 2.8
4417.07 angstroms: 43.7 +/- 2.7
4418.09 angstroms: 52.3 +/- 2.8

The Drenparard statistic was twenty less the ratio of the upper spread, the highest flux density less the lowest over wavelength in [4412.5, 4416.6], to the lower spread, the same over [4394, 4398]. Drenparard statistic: 17.5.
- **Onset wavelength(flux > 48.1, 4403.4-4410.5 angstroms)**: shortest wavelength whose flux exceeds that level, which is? 4403.87 angstroms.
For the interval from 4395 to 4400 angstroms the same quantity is 4395.76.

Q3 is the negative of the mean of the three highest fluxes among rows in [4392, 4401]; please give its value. -57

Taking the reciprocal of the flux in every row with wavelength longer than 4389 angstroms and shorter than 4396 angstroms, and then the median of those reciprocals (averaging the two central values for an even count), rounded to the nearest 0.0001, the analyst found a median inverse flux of 0.0196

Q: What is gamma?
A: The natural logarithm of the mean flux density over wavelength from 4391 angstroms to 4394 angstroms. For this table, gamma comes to 3.95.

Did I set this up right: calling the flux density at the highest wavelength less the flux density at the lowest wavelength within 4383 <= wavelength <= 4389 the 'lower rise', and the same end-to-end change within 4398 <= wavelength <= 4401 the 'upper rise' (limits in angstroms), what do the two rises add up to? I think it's 2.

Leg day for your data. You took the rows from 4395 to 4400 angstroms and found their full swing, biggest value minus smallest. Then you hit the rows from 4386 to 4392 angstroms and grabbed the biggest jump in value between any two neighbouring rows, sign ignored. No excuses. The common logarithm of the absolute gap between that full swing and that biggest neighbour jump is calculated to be 0.45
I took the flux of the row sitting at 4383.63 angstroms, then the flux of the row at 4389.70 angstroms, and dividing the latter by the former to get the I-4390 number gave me 0.98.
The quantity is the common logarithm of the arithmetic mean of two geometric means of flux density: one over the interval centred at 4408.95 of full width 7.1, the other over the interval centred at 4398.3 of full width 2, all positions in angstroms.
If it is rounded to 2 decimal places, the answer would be 1.70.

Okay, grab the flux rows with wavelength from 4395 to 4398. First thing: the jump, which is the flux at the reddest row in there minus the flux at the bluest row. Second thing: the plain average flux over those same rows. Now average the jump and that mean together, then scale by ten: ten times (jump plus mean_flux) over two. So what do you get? 286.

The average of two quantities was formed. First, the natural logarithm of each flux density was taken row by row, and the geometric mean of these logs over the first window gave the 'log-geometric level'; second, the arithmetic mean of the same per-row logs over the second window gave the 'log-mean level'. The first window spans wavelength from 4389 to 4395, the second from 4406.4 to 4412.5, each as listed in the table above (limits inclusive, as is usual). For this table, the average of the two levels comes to 3.90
